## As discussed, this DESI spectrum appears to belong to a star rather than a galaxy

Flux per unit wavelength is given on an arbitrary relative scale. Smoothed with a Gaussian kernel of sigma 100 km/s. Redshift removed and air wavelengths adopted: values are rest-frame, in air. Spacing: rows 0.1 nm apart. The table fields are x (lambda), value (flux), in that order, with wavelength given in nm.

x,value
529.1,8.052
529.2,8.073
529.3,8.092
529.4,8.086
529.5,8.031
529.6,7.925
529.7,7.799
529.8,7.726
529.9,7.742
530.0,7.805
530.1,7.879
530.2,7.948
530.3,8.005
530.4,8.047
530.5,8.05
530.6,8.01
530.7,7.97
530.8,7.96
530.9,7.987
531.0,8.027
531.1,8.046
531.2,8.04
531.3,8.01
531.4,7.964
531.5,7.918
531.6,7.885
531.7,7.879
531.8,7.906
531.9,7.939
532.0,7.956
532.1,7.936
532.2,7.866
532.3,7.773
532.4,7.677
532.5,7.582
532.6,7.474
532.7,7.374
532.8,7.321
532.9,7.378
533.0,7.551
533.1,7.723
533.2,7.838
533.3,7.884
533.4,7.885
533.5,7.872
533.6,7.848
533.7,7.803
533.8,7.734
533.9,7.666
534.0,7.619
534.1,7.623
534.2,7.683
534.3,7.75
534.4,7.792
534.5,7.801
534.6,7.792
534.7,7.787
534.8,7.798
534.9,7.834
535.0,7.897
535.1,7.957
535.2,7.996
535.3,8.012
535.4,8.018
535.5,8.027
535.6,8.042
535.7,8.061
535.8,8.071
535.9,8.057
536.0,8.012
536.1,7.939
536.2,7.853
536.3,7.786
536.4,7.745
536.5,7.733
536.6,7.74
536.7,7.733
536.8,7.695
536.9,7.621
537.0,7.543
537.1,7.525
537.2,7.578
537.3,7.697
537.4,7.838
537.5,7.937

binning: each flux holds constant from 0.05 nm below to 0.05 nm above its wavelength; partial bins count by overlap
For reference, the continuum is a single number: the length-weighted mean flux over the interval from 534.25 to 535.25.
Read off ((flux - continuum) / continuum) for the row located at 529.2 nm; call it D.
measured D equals 0.03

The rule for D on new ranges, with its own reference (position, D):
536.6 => -0.01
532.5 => -0.03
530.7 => 0.02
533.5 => 0.00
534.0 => -0.03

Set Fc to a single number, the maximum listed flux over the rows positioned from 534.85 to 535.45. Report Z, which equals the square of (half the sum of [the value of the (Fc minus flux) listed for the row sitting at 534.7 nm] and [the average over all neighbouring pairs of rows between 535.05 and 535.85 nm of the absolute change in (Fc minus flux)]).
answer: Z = 0.015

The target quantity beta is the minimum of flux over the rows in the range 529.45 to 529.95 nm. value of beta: 7.726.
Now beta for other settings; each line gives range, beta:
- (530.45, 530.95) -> 7.96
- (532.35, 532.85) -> 7.321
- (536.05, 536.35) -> 7.786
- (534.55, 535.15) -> 7.787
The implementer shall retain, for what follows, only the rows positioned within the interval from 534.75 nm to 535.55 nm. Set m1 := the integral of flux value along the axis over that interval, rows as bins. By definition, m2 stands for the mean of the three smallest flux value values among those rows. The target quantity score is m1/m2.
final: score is 0.810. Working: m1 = 6.35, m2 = 7.84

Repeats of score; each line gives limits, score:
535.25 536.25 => 1.009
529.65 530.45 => 0.812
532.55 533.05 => 0.504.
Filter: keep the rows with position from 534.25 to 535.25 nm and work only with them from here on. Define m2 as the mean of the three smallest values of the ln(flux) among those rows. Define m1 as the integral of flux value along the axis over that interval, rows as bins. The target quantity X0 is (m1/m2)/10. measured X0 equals 0.382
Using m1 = 7.84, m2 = 2.05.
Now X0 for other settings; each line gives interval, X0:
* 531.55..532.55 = 0.385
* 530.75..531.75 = 0.386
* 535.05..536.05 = 0.386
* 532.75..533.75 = 0.385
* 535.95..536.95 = 0.382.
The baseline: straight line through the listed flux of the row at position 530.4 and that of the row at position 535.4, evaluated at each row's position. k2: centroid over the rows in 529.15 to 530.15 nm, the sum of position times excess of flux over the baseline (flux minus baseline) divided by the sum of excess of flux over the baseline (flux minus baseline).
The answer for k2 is 529.89 nm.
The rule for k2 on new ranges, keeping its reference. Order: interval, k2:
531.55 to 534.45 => 533.09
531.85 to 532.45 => 532.24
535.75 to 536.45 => 536.36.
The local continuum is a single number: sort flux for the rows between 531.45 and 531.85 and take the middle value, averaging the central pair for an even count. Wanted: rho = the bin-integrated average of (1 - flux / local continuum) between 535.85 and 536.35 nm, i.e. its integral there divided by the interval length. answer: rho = -0.004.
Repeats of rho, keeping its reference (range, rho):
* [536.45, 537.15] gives 0.030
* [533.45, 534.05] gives 0.018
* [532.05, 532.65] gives 0.022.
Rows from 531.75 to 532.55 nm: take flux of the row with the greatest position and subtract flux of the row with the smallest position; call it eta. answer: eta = -0.32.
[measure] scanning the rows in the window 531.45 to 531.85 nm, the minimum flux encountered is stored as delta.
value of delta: 7.879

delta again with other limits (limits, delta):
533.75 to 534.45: 7.619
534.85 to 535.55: 7.834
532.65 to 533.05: 7.321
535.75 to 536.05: 8.012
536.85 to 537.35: 7.525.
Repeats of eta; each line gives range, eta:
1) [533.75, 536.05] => 0.28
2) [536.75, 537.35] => 0.00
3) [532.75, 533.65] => 0.53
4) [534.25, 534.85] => 0.05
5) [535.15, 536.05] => 0.02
